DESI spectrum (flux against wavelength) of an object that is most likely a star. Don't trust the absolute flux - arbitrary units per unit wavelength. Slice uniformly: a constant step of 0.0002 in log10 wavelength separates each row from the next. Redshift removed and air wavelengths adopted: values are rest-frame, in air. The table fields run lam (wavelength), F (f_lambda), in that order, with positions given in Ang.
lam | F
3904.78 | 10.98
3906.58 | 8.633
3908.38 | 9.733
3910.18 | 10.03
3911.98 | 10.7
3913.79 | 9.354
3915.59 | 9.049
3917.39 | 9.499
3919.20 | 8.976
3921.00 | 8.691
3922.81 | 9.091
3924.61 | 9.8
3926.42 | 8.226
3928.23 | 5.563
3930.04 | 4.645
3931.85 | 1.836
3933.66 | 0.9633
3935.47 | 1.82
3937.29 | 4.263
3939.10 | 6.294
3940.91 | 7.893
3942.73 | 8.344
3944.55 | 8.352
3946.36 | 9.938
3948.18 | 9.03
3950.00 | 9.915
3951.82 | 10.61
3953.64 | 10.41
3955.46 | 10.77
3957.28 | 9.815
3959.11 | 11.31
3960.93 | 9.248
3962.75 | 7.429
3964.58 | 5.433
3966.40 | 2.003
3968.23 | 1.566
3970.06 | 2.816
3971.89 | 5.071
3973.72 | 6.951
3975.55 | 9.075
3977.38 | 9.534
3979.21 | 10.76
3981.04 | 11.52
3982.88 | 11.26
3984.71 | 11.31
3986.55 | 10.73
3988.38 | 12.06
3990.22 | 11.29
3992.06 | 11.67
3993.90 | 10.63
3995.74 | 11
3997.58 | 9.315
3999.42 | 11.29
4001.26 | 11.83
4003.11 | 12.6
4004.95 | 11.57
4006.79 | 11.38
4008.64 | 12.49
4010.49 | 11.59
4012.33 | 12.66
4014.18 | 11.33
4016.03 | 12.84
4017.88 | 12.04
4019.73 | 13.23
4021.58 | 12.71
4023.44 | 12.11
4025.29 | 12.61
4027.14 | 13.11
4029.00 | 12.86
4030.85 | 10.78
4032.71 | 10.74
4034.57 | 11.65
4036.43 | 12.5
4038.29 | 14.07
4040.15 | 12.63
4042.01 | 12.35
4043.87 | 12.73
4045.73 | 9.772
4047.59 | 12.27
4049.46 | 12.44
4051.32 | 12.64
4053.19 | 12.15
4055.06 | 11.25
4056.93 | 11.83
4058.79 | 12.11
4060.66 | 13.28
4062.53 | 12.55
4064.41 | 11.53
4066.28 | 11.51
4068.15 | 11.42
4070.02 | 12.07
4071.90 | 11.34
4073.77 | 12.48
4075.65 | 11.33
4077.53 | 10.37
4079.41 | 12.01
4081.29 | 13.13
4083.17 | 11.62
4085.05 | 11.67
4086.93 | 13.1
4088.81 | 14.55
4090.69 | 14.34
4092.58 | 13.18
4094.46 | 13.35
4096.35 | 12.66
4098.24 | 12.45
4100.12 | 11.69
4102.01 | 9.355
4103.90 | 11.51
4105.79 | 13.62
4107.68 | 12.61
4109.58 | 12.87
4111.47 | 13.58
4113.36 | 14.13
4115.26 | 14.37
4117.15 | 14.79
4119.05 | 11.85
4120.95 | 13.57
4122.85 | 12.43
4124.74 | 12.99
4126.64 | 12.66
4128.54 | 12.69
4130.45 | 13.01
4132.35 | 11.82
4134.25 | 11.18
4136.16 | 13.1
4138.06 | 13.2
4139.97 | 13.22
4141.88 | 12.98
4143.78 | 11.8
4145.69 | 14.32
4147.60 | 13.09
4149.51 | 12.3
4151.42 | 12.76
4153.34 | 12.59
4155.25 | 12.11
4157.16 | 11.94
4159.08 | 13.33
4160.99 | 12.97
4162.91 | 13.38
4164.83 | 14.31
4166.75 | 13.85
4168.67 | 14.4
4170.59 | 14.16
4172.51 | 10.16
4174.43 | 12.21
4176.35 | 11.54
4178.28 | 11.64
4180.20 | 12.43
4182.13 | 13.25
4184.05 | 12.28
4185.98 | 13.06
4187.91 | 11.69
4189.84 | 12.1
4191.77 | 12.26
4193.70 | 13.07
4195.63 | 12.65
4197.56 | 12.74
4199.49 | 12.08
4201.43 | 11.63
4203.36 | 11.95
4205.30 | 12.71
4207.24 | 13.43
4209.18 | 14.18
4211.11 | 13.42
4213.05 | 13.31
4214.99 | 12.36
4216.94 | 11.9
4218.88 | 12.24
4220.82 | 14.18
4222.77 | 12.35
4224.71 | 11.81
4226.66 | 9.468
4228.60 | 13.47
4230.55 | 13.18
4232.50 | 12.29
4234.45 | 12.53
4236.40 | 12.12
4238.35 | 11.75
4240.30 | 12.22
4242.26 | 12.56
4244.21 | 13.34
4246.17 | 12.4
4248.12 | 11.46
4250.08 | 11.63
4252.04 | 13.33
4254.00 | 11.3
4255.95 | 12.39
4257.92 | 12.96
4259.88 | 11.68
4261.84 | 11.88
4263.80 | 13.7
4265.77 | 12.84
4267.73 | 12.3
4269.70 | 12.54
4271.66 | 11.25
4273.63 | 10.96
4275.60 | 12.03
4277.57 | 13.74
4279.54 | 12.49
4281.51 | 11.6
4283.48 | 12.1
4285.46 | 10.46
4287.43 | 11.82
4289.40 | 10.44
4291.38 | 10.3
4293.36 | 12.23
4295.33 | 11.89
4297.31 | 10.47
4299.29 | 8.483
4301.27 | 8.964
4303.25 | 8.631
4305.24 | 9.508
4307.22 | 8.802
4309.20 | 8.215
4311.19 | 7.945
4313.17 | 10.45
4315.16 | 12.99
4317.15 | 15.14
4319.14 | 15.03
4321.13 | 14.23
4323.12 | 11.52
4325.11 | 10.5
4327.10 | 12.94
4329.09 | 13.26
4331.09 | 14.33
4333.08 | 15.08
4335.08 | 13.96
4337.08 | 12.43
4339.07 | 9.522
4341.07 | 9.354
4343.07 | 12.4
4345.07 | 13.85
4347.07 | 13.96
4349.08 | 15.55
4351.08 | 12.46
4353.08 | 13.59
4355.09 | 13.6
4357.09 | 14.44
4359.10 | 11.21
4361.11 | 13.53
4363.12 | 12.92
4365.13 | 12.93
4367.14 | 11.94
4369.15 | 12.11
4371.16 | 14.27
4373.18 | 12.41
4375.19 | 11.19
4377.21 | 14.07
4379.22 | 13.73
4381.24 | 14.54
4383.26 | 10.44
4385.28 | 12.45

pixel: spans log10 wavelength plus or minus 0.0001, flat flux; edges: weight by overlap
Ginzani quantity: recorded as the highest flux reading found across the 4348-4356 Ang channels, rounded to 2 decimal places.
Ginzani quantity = 15.55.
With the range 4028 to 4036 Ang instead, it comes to 12.86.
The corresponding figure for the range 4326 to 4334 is 15.08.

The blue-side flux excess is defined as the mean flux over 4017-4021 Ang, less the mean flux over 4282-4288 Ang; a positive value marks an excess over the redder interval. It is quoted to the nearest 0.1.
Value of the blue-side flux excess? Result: 1.2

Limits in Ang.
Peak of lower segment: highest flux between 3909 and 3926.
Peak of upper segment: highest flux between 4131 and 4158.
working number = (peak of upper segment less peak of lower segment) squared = 13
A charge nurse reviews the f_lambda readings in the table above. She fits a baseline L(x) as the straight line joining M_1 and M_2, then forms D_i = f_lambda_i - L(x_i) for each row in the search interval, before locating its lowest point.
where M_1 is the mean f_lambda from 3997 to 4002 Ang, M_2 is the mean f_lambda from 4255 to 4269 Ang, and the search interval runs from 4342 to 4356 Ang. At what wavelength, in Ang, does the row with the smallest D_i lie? 4343.07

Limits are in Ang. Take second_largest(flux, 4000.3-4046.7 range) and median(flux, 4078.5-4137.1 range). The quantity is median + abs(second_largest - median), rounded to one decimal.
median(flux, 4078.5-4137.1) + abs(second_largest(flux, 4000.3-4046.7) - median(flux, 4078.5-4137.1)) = 13.2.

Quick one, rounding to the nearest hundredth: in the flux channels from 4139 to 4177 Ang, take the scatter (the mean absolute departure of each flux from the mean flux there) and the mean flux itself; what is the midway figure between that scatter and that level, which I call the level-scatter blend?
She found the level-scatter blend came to 6.86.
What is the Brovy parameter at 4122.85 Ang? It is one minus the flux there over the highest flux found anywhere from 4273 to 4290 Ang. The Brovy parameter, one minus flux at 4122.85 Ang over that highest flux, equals 0.10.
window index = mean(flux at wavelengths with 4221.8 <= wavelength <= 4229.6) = 11.8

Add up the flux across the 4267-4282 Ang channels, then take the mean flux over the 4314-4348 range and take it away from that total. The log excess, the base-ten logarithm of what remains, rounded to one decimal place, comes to 1.9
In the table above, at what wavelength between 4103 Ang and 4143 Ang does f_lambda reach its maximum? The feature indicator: 4117.15 Ang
